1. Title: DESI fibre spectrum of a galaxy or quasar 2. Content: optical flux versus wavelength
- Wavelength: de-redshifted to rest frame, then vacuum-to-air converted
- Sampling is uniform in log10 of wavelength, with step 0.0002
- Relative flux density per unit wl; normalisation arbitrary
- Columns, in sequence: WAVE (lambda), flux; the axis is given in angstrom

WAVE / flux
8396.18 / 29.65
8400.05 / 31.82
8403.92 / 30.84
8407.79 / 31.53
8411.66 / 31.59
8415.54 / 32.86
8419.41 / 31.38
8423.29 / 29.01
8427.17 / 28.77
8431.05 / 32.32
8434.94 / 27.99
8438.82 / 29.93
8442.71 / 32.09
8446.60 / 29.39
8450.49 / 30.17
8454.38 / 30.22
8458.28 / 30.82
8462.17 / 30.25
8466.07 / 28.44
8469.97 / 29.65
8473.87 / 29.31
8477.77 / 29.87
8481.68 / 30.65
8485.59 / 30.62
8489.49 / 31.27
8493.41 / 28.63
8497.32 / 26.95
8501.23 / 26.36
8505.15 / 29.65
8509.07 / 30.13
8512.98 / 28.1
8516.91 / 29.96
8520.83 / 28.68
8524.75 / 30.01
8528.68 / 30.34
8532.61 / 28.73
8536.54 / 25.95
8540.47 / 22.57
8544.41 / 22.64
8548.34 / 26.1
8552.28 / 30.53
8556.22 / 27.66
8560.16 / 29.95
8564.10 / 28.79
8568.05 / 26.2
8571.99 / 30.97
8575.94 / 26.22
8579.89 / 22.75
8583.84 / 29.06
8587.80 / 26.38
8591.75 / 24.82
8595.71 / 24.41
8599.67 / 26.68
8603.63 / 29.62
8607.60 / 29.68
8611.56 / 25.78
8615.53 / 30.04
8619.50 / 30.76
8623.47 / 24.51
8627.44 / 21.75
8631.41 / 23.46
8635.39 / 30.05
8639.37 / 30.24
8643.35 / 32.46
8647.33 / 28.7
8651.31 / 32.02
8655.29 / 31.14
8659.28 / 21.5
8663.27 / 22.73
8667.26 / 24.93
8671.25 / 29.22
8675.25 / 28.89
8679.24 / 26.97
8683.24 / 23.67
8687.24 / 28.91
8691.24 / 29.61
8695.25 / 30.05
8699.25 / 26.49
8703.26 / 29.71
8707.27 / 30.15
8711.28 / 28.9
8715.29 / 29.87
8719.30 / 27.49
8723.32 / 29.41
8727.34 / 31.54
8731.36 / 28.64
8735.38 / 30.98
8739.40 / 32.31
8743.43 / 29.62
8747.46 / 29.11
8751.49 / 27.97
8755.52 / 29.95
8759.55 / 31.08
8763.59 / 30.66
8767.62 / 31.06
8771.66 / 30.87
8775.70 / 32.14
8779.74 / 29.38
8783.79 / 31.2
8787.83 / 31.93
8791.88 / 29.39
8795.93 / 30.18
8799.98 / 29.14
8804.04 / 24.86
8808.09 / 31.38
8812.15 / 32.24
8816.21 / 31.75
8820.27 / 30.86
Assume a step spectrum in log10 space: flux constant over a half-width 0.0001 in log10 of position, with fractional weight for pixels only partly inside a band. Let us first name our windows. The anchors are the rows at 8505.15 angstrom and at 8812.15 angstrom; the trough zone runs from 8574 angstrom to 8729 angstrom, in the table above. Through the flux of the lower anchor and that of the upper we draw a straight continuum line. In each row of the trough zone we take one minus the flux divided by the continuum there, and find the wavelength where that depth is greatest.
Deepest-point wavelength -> 8659.28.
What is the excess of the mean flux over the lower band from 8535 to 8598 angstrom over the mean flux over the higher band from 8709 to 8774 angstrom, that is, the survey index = -3.4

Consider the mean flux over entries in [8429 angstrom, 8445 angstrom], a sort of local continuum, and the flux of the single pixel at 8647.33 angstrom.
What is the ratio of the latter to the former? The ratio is 0.94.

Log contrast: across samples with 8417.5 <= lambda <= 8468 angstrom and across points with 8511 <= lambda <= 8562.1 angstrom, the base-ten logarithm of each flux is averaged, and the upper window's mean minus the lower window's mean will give -0.036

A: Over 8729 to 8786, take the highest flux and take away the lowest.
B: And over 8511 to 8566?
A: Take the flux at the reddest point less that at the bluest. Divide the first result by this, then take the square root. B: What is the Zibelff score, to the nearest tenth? 2.5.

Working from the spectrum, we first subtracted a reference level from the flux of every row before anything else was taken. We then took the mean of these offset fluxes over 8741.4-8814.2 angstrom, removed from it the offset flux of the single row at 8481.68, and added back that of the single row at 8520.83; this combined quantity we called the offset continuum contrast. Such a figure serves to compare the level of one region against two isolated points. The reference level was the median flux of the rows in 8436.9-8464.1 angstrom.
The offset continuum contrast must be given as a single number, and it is -2.1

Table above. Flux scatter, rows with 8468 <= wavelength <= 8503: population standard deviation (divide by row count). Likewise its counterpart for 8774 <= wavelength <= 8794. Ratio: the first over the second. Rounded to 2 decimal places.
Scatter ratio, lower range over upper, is 1.31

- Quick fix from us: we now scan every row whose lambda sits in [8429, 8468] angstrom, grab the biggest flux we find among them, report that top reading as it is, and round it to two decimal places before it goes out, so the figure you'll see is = 32.32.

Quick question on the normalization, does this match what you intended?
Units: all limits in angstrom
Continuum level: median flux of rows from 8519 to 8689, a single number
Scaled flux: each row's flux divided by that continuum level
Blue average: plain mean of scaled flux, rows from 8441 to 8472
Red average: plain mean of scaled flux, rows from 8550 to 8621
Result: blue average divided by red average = 1.08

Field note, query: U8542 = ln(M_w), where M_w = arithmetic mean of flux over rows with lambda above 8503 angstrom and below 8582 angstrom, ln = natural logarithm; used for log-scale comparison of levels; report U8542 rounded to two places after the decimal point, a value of 3.32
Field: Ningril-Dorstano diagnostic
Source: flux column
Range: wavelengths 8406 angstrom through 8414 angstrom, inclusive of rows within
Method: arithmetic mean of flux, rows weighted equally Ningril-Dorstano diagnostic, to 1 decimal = 31.6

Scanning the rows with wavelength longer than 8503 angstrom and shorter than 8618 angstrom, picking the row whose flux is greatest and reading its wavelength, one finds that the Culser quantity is 8571.99 angstrom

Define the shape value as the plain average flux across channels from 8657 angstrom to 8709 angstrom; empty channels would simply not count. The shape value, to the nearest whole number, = 27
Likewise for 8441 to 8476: 30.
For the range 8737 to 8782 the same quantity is 30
